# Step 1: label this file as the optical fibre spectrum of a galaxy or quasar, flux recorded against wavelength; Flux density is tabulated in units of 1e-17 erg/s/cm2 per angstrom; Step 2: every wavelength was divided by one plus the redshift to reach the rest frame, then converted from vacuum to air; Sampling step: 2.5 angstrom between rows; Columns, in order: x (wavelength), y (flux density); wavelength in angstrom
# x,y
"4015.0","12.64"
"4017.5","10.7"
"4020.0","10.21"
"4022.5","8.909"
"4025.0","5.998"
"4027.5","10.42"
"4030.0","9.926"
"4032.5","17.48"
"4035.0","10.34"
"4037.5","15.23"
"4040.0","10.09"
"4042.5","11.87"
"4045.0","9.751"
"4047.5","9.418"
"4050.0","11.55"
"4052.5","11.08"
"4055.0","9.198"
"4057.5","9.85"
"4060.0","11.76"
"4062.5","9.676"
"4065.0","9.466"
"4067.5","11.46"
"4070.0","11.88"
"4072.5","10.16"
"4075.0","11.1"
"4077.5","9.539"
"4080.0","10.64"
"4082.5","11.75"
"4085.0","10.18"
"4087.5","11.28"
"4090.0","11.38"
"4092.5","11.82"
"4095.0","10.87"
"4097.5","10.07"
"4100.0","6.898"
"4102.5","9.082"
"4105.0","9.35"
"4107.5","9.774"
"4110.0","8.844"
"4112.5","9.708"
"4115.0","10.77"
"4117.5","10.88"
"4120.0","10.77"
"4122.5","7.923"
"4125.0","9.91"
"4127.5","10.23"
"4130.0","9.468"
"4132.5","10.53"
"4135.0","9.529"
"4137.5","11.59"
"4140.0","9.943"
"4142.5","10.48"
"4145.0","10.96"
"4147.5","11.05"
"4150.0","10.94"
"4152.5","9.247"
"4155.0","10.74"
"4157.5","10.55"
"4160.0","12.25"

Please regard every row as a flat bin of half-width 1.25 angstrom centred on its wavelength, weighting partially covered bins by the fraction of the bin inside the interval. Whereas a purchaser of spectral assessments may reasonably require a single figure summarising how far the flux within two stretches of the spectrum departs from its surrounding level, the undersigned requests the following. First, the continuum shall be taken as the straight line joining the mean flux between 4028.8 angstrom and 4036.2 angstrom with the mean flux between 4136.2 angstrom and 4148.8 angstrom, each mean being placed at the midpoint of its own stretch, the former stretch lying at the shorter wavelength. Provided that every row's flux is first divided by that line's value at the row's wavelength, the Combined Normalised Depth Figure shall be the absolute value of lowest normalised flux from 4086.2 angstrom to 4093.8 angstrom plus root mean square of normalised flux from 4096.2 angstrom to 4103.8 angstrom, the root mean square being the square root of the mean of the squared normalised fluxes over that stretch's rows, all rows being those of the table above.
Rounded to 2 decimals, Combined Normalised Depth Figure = 1.73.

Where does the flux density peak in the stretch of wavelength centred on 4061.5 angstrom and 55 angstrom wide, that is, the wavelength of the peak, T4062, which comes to 4037.5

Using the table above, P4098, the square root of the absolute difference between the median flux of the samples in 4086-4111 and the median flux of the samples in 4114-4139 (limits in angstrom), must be 0.68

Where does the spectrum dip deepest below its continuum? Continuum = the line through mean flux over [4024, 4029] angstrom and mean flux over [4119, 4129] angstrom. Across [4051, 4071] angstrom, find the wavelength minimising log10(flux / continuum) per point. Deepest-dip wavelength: 4055.0 angstrom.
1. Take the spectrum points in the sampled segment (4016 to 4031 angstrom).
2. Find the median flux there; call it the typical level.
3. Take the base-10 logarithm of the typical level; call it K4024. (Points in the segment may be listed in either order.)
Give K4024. 1.003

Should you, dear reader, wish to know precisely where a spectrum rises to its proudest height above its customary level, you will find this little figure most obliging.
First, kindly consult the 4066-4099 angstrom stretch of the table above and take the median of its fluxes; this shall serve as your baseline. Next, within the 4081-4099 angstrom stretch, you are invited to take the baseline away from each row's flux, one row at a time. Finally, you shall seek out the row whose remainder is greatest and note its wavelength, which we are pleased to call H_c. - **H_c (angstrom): 4092.5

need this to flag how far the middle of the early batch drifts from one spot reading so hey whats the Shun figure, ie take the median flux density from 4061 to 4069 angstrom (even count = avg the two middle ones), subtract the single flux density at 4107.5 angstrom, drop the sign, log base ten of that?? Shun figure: -1.0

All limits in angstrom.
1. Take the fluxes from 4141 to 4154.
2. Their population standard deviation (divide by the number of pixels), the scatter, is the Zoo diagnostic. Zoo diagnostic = 0.67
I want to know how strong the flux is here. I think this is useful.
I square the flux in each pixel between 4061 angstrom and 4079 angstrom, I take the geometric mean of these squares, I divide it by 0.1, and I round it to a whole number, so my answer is 1088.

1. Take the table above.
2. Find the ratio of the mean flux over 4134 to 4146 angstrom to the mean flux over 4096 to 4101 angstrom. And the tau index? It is 1.2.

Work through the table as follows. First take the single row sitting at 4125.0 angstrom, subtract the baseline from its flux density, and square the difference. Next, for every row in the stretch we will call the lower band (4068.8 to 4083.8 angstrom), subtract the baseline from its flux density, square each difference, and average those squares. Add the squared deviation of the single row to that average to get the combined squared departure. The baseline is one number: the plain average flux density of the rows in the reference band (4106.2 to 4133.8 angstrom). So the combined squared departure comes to 1.6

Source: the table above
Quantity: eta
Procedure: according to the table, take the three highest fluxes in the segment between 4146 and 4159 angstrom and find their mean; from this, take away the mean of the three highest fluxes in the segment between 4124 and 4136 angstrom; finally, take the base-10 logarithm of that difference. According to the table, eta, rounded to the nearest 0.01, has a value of -0.16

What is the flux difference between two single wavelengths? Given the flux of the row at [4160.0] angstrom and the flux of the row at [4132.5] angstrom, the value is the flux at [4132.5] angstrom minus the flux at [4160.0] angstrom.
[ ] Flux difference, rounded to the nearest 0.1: -1.7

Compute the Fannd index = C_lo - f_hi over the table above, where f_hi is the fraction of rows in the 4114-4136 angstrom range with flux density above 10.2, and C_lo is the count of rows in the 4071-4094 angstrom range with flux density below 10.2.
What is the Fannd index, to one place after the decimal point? 2.4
